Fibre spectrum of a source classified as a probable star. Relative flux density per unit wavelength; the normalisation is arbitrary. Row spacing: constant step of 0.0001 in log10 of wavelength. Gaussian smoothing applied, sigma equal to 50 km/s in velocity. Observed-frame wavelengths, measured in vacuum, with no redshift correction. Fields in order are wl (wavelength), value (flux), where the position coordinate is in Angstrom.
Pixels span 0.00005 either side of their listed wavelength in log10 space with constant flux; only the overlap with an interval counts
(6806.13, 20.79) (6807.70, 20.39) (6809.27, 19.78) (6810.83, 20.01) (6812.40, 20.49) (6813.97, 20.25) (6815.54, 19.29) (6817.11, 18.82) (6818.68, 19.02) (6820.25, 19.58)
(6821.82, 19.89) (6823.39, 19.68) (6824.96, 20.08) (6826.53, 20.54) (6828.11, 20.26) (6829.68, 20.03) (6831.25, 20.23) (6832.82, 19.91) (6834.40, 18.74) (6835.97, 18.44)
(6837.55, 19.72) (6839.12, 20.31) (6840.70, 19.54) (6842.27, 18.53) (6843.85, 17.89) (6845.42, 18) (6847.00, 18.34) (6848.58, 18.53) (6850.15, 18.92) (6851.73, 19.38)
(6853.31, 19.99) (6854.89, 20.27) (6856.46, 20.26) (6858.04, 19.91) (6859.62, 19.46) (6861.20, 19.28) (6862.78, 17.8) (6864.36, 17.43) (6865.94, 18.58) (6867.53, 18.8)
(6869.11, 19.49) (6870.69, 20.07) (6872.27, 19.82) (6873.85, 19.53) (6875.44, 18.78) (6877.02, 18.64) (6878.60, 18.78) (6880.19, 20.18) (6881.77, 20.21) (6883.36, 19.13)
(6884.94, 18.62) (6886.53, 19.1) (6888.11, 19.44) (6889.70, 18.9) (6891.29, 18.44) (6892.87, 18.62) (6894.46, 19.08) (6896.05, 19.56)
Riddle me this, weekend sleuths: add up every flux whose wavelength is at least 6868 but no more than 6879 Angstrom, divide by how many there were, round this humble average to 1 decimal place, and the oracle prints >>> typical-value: 19.3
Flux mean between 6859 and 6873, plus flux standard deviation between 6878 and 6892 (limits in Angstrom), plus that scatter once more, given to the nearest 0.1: 20.2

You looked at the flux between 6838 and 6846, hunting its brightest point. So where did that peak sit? 6839.12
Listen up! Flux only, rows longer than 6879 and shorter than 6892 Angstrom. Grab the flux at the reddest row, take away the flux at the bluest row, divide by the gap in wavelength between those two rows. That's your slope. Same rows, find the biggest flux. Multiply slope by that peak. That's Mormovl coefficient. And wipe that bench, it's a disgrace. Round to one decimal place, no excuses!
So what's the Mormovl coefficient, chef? -3.2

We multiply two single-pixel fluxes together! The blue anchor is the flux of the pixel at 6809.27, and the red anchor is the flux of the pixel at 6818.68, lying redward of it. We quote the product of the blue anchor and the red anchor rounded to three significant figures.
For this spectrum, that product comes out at 376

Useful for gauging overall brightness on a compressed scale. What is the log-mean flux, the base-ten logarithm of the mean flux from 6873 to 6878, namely 1.28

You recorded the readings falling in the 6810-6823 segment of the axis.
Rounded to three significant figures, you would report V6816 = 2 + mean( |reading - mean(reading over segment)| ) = 2.49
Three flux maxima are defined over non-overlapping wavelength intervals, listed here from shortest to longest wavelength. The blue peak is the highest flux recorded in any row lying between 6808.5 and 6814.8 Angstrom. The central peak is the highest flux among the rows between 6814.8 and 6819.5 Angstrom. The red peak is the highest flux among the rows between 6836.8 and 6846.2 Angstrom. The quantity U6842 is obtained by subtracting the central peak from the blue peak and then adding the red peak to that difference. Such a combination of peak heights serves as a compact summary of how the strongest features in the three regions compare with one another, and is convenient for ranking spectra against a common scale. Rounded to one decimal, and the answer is 21.5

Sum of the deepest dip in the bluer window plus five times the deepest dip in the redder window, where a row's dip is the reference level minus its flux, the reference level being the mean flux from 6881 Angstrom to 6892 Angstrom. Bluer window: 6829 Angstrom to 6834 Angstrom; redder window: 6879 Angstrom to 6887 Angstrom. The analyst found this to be 1.7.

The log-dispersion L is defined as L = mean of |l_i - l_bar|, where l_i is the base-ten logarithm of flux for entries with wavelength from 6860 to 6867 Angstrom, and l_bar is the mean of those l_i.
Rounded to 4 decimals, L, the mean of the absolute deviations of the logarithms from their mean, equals 0.0156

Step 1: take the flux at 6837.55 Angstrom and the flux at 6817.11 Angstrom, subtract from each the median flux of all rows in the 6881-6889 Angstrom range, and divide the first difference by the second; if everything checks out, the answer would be -1.9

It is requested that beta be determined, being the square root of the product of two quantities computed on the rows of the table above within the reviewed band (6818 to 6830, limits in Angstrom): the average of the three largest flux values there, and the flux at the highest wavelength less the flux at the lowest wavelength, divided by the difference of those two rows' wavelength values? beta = 1.4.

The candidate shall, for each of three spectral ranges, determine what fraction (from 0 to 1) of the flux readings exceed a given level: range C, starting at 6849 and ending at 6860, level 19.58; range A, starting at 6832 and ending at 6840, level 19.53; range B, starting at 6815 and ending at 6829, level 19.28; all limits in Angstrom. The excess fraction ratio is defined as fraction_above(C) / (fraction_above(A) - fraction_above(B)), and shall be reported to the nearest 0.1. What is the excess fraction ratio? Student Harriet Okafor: -3.2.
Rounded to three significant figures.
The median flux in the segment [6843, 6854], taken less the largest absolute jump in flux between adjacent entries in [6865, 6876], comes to 17.8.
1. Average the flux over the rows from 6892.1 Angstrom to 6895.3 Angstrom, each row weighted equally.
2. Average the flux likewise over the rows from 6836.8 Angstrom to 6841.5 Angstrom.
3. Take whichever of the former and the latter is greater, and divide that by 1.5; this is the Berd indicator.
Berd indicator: 13.2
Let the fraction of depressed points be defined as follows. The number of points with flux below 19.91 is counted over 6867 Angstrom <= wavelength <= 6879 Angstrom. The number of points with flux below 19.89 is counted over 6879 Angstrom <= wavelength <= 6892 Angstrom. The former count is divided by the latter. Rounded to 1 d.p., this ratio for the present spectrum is 1.2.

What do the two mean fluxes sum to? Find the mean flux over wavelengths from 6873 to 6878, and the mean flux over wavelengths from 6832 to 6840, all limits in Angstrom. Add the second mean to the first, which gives 38.4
